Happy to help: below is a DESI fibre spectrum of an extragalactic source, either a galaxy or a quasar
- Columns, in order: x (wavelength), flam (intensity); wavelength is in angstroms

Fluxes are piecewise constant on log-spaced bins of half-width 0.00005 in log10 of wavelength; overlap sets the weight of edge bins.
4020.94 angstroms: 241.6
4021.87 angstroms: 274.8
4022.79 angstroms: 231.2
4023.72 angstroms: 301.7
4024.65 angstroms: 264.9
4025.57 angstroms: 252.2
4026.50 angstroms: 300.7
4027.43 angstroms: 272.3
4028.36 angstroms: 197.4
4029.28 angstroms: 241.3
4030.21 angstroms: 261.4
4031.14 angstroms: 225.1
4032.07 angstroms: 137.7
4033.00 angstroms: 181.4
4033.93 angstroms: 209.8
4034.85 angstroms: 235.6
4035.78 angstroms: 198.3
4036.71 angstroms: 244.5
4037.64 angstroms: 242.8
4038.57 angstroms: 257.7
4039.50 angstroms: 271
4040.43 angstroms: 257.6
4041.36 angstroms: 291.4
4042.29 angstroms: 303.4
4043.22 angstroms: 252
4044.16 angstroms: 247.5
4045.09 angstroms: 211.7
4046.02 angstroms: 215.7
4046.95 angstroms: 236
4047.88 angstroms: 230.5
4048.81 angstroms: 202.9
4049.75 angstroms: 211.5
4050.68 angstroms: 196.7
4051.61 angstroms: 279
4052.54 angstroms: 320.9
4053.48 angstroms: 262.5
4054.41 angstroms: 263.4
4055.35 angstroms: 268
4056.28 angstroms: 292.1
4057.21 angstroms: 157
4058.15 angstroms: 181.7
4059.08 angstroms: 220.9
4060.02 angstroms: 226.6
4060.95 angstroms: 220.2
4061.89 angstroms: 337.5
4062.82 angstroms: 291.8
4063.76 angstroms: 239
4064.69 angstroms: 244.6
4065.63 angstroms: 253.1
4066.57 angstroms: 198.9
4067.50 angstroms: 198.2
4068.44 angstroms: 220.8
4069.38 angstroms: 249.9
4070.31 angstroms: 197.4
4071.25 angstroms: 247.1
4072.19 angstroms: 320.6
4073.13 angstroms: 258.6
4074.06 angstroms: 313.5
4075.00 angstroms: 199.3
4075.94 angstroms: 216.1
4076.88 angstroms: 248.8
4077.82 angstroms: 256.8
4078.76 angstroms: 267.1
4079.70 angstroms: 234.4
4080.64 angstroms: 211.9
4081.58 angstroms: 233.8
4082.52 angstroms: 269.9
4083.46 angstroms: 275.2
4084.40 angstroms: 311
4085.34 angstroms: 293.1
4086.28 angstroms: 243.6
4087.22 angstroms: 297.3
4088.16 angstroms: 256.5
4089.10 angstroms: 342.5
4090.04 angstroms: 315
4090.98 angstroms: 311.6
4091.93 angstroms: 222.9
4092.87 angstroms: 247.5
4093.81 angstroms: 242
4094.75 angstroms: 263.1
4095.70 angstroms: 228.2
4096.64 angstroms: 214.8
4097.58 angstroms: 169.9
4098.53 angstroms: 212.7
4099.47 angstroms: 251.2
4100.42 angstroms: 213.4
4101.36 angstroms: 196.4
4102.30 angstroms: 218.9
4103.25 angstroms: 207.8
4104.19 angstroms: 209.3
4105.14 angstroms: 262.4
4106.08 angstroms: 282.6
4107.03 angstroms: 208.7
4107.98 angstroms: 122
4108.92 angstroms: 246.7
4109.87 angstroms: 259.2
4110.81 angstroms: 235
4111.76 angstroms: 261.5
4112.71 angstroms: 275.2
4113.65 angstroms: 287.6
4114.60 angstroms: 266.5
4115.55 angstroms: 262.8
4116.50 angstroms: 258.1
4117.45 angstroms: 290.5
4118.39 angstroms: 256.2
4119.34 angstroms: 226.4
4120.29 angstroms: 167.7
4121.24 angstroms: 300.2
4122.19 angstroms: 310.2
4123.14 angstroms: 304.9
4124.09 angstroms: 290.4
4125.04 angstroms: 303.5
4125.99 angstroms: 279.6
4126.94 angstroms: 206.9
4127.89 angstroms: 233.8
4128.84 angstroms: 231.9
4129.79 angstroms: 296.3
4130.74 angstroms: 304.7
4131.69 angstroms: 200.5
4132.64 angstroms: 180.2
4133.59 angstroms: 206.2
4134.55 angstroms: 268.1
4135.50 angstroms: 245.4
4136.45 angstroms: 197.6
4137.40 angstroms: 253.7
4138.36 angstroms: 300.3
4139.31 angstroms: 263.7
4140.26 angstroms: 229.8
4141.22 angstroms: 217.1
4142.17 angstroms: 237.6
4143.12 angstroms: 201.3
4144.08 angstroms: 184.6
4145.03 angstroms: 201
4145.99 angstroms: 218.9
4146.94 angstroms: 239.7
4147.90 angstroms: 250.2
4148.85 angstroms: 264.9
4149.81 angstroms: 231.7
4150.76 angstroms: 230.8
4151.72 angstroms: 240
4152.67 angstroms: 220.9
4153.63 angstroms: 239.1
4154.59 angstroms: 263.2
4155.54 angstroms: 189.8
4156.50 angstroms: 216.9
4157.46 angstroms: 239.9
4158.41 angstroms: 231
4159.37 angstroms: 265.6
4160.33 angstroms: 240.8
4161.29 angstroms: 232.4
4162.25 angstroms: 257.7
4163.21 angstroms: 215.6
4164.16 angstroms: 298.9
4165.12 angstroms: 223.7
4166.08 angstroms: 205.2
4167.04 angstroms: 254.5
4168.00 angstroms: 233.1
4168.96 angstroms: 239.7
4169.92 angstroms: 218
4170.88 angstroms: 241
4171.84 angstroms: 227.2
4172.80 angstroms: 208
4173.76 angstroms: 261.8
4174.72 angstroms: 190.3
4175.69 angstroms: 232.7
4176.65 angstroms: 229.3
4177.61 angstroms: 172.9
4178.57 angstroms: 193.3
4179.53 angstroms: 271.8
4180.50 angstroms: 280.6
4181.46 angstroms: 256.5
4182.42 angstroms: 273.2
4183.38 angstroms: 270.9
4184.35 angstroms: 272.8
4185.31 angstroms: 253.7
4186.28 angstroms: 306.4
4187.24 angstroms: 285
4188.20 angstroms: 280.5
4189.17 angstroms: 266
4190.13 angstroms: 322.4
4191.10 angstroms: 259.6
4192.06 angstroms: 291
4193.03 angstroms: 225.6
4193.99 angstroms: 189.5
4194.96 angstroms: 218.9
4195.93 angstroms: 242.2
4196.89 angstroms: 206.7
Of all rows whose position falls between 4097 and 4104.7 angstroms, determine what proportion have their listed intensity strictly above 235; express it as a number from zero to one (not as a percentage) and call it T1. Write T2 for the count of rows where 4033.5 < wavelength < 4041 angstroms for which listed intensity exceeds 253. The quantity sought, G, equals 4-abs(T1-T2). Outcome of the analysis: 1.1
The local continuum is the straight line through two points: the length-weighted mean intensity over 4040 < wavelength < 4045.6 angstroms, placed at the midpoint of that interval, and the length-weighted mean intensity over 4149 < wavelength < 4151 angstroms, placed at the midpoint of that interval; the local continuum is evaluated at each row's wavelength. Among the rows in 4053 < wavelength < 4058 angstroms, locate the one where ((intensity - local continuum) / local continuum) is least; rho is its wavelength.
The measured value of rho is 4057.21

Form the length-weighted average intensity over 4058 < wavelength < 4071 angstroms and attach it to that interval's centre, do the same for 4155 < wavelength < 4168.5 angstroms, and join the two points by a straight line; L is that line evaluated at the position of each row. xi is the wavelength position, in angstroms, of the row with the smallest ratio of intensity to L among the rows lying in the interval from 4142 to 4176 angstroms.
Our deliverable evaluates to 4144.08 angstroms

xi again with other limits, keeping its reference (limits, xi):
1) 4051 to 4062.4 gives 4057.21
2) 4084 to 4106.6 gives 4097.58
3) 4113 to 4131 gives 4120.29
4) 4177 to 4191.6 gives 4177.61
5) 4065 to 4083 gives 4070.31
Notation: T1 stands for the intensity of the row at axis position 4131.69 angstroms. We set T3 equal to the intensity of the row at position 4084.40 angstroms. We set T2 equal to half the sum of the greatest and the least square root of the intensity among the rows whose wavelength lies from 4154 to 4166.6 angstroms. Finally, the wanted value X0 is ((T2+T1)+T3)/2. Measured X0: 264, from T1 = 200.5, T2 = 15.5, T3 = 311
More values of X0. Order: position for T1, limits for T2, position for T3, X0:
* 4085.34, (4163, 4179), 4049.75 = 260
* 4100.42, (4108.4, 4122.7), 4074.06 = 271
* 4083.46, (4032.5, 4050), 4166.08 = 248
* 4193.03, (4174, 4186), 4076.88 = 245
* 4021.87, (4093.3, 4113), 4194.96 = 254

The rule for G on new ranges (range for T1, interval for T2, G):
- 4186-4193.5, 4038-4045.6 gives -0.1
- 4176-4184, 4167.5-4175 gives 3.6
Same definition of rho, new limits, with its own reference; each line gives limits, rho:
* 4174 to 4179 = 4177.61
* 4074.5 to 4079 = 4075.00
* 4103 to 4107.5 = 4103.25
